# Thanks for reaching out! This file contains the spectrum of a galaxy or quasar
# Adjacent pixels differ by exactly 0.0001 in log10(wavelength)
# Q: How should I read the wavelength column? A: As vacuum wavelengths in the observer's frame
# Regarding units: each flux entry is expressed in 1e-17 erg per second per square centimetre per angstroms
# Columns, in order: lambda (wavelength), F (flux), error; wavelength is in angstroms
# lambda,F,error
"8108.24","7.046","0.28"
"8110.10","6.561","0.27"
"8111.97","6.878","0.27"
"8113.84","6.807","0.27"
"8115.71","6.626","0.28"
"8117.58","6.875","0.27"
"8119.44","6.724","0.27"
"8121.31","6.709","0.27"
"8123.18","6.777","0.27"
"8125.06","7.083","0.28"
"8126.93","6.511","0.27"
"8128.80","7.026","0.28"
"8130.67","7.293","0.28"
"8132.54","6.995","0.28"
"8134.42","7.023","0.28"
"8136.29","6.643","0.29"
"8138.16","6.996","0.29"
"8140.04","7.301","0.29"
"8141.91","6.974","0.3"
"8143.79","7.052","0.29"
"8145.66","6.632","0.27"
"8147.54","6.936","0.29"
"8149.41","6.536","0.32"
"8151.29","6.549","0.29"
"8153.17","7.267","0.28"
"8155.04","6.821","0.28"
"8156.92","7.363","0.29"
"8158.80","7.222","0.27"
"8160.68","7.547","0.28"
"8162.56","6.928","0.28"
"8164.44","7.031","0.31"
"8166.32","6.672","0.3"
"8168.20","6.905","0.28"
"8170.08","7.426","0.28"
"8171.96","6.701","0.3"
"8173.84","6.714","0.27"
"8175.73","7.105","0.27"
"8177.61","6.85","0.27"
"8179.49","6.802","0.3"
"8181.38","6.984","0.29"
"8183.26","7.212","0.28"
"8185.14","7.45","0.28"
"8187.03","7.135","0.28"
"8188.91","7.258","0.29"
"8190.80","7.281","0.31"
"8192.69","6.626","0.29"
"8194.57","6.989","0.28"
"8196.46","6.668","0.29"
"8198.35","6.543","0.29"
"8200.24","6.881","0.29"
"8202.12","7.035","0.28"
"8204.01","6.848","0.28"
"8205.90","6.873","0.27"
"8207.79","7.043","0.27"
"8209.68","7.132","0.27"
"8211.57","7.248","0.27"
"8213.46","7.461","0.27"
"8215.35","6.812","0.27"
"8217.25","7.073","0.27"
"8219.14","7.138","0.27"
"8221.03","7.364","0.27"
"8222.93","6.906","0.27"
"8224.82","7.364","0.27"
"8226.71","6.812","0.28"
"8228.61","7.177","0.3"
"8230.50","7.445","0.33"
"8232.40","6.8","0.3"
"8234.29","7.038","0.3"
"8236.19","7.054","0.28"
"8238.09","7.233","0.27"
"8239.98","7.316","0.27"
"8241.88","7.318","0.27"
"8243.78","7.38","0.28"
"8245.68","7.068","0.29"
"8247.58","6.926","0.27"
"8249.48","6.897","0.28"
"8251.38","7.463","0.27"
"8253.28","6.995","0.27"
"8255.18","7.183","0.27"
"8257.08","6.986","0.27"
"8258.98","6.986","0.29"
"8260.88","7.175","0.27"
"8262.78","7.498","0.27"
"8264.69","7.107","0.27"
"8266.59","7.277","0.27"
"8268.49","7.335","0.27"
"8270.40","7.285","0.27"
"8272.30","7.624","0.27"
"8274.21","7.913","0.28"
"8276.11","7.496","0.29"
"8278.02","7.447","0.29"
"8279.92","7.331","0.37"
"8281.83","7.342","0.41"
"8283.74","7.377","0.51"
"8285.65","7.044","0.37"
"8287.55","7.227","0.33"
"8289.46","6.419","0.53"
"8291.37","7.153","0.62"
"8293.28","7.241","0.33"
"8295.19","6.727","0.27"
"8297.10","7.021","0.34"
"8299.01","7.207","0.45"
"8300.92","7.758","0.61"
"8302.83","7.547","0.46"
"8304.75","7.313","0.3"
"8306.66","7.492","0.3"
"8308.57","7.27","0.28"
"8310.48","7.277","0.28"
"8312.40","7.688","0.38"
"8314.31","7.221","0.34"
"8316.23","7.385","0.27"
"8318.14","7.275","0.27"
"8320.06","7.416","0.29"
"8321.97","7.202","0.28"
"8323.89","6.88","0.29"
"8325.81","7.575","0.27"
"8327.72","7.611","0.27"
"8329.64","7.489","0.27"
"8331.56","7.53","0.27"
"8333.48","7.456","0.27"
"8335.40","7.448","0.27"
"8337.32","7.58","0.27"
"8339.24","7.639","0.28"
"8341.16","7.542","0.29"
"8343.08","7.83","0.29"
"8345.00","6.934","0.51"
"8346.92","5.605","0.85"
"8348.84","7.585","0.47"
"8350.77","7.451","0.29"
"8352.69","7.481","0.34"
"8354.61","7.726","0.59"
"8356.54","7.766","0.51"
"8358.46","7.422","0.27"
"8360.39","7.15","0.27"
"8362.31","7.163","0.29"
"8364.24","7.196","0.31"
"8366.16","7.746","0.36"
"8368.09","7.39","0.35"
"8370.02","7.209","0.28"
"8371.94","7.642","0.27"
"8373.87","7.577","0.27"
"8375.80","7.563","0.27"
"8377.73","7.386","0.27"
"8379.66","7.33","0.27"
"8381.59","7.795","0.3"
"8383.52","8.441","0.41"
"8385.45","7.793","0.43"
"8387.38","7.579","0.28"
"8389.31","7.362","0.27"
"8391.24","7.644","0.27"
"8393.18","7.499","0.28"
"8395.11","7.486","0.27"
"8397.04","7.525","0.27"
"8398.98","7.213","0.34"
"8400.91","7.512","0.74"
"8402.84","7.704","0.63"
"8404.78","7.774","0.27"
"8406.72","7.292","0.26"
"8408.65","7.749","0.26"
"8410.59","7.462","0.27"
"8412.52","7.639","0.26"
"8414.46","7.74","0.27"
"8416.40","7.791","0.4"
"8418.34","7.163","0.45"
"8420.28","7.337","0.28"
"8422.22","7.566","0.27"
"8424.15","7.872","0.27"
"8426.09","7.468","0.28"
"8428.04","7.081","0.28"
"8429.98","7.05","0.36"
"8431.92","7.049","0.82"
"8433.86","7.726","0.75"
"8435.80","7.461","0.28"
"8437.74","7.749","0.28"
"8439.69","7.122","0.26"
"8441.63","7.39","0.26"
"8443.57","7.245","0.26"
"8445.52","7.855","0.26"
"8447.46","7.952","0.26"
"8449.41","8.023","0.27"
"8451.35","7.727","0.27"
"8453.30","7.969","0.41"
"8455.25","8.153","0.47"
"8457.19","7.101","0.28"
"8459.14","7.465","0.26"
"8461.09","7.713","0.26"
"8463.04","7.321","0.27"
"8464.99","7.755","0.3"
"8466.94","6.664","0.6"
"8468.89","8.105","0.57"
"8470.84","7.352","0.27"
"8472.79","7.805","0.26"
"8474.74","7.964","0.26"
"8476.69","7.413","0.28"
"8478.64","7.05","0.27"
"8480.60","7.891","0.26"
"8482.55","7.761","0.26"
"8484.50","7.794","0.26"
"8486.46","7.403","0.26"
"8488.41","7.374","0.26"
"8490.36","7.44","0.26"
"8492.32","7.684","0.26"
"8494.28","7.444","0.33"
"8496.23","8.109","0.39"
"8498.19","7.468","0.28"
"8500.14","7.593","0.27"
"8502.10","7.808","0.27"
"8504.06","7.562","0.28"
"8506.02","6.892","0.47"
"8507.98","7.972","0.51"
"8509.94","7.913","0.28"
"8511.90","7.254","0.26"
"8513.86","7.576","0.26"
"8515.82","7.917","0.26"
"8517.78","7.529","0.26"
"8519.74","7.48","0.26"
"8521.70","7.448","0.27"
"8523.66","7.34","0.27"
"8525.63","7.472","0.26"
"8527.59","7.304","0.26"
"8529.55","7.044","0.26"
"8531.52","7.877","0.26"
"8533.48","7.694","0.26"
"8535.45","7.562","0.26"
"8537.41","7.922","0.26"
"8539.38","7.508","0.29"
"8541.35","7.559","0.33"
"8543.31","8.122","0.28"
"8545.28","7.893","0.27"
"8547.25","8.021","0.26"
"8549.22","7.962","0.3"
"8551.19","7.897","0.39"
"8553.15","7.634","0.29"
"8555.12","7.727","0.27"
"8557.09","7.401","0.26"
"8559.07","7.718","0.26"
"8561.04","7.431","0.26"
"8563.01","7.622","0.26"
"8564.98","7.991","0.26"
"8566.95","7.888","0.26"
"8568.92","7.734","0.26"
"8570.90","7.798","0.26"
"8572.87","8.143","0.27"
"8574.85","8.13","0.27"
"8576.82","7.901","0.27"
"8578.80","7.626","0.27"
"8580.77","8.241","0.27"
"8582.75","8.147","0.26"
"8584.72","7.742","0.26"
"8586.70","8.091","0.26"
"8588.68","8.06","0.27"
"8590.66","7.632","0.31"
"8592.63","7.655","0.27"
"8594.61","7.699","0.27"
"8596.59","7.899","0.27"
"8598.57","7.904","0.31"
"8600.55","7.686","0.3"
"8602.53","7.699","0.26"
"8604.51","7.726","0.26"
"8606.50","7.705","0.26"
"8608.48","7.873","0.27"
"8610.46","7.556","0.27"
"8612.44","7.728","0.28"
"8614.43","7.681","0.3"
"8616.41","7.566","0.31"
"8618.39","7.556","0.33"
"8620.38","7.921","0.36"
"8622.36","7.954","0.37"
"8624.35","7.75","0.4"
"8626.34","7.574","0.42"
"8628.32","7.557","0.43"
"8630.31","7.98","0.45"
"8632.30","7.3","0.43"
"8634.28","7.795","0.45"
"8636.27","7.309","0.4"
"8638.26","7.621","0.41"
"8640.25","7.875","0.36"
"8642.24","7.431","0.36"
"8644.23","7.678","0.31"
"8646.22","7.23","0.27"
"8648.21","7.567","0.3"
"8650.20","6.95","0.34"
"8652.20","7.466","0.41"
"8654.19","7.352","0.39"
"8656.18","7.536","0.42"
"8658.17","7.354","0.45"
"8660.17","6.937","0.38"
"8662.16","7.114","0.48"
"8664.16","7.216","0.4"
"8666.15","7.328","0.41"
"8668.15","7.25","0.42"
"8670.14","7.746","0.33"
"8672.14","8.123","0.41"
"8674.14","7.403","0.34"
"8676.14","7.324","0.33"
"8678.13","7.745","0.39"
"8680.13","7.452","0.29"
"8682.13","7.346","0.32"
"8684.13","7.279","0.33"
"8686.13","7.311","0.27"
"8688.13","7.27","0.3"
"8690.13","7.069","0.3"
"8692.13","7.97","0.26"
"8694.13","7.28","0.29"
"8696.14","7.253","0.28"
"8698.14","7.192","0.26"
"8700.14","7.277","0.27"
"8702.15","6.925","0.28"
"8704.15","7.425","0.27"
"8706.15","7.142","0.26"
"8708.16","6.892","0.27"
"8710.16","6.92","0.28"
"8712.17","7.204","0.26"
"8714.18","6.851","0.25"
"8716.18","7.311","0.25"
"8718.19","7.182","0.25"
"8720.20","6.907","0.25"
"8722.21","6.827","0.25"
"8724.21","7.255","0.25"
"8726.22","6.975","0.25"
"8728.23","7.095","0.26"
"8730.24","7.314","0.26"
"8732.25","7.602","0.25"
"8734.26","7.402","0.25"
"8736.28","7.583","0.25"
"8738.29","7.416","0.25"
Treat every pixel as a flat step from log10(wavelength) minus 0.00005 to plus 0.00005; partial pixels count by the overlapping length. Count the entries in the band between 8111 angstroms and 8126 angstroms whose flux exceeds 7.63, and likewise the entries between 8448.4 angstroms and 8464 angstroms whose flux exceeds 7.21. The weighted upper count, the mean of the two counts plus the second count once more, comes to 10.5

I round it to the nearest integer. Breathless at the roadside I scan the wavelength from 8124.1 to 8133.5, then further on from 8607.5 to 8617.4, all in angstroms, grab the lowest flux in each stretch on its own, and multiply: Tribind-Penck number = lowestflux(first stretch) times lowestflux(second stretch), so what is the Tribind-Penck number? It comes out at 49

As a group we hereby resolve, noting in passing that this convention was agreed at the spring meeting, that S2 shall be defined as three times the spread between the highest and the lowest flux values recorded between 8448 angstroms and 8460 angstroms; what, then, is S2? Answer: 3.16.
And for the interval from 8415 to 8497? 4.47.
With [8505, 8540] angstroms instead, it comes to 3.24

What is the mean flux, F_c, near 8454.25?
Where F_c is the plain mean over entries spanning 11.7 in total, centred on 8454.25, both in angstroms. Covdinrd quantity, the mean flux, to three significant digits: 7.74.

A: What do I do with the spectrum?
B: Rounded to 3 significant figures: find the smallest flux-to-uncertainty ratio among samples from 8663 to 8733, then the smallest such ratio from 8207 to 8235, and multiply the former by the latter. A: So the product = 389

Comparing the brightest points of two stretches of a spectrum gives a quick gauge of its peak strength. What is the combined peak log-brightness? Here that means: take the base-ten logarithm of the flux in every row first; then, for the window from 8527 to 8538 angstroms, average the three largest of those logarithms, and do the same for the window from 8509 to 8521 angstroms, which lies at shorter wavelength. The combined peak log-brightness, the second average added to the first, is 1.79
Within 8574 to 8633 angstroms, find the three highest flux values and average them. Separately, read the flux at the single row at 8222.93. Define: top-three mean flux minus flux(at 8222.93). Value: 1.3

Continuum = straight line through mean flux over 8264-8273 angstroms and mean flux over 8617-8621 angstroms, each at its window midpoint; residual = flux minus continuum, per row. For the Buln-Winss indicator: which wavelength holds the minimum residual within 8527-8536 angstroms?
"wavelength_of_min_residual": 8529.55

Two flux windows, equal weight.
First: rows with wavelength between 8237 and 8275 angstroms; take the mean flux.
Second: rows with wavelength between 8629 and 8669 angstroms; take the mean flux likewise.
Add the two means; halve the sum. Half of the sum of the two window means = 7.33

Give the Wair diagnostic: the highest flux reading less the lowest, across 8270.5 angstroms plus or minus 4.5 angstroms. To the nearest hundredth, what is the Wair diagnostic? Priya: 0.64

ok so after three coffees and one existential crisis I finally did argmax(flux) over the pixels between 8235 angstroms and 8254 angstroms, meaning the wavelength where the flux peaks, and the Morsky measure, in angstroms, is 8251.38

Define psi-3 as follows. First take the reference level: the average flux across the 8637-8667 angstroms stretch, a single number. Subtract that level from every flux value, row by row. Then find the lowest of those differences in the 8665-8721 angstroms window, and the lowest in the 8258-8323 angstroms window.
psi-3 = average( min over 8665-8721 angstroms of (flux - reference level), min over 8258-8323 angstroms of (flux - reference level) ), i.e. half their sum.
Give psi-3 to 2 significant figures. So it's -0.74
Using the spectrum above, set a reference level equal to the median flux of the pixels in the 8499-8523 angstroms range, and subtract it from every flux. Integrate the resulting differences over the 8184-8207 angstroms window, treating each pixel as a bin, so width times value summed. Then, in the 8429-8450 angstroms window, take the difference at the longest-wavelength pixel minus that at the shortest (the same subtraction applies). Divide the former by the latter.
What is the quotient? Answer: -14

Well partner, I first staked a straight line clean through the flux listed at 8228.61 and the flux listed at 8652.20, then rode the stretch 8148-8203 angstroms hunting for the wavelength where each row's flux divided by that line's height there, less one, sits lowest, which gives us 8198.35 angstroms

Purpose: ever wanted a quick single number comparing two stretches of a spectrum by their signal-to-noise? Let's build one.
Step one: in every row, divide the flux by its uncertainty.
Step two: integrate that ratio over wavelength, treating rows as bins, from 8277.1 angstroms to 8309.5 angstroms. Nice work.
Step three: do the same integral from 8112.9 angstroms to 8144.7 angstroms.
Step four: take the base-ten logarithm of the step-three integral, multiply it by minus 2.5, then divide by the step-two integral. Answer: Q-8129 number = -0.0115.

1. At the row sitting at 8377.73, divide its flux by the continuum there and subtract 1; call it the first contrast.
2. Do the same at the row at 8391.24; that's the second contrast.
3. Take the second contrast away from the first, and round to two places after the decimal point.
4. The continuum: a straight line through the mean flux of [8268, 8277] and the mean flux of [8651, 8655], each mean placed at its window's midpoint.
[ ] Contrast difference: -0.04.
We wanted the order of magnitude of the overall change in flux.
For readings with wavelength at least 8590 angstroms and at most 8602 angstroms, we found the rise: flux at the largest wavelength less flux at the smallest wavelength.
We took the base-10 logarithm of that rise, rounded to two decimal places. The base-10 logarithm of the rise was -1.27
